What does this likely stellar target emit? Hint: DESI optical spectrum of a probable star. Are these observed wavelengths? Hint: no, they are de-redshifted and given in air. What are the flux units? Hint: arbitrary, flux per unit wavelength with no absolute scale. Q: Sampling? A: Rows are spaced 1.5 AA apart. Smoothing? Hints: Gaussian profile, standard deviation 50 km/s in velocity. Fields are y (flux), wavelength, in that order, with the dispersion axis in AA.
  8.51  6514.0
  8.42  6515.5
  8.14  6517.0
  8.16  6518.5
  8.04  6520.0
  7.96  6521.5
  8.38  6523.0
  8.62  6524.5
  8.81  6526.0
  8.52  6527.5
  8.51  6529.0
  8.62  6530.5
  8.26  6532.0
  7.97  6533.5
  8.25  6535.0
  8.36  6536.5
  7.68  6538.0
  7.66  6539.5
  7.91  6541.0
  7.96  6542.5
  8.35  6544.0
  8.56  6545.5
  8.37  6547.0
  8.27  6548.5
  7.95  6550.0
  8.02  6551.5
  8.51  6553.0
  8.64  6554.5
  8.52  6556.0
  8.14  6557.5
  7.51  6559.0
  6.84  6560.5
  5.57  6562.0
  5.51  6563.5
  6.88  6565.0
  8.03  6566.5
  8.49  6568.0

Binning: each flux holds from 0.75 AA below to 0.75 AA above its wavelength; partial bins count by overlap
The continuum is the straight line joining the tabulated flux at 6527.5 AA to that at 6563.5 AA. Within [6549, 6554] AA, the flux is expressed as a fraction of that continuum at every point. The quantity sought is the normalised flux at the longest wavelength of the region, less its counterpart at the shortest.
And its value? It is 0.13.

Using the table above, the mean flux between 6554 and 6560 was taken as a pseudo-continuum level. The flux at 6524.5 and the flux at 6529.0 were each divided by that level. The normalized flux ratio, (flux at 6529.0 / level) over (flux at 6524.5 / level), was 0.99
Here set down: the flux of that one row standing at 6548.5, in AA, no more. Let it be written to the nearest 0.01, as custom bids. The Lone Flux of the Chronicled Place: 8.27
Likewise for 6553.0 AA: 8.51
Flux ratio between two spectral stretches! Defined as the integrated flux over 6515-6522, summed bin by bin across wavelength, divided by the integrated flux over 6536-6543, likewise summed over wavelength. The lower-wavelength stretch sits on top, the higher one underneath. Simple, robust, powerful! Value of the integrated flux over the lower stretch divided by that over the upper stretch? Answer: 1.03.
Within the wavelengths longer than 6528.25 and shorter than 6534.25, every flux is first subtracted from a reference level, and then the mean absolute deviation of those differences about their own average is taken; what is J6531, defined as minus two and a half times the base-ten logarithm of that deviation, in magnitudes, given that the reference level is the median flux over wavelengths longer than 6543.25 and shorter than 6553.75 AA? 1.6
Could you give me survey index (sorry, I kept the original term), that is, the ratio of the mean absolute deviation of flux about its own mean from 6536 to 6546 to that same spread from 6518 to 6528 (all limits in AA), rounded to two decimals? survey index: 1.17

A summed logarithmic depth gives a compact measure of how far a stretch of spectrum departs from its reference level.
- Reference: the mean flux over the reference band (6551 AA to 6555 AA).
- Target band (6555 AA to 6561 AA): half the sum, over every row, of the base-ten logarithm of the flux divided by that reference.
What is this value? -0.072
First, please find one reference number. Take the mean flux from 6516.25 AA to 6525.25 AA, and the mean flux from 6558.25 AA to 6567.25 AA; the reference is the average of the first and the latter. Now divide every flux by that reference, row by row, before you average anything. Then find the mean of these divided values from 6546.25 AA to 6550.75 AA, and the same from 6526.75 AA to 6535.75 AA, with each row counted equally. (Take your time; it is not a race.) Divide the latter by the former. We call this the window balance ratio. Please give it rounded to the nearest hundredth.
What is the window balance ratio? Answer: 1.02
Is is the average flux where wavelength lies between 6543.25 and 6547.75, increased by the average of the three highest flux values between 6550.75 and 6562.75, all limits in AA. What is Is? 17.0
